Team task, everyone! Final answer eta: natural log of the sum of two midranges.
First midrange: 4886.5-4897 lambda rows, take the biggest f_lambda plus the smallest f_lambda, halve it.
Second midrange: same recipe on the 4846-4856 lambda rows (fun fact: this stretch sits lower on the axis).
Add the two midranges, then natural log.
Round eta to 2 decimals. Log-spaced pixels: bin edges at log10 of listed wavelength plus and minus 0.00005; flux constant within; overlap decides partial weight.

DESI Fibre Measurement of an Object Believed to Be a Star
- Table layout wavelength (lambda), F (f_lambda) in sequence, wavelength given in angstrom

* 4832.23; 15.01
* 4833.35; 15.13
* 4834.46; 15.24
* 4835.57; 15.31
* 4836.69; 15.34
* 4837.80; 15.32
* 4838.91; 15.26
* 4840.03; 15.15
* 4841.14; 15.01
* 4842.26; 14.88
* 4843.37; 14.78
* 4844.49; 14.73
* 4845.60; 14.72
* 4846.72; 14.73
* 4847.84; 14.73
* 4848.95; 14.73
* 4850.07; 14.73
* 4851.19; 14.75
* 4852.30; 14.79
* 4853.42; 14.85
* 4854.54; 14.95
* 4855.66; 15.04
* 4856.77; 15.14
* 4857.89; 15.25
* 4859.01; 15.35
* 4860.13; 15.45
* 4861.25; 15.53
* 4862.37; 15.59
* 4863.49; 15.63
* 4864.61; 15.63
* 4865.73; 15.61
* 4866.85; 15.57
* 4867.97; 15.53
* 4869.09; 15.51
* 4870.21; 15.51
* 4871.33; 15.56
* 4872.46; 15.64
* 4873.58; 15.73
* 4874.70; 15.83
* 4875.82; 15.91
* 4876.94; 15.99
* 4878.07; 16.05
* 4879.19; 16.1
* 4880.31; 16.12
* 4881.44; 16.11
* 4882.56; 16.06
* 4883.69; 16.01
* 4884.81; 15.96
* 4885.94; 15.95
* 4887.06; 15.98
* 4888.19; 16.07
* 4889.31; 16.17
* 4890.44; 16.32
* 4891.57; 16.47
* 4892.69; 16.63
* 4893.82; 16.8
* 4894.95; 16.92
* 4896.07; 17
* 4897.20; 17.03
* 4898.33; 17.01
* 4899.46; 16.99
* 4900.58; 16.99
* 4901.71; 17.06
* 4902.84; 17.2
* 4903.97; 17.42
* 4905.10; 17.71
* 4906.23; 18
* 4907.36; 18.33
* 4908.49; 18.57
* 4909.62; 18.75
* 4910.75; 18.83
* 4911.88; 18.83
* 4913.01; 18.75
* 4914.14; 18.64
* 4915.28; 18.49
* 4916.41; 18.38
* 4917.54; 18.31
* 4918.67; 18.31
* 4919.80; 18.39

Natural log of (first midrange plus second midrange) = 3.45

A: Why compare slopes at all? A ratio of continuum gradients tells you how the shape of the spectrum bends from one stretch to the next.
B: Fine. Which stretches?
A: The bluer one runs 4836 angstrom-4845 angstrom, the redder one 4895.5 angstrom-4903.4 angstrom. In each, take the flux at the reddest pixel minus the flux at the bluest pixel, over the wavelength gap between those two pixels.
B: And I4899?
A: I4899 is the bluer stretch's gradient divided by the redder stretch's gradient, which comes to -2.6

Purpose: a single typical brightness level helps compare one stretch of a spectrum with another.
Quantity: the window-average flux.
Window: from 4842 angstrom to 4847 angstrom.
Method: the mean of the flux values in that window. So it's 14.8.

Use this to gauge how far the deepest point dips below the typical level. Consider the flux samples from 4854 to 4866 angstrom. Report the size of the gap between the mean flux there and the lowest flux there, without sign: 0.43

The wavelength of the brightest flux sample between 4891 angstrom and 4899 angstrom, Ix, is 4897.20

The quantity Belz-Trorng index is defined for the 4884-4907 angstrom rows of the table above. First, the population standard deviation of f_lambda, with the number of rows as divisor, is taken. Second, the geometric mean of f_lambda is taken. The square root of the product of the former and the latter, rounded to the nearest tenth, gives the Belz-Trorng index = 3.1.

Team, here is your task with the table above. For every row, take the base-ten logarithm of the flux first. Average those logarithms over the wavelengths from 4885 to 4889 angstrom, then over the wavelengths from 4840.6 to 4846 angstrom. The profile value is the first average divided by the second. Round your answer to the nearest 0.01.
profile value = 1.03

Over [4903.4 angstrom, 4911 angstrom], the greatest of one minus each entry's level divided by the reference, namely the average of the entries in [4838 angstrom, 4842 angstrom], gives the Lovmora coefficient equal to -0.15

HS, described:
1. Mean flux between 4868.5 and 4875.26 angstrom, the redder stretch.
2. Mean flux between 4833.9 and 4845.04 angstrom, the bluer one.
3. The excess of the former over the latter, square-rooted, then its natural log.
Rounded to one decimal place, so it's -0.3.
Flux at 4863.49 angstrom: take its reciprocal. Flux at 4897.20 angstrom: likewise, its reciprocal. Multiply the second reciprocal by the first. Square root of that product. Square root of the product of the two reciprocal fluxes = 0.0613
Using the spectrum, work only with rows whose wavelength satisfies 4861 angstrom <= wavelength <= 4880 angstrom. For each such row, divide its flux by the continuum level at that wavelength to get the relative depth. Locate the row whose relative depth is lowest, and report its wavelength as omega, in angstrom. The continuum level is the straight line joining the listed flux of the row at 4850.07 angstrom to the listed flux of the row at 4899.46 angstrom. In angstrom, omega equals 4871.33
